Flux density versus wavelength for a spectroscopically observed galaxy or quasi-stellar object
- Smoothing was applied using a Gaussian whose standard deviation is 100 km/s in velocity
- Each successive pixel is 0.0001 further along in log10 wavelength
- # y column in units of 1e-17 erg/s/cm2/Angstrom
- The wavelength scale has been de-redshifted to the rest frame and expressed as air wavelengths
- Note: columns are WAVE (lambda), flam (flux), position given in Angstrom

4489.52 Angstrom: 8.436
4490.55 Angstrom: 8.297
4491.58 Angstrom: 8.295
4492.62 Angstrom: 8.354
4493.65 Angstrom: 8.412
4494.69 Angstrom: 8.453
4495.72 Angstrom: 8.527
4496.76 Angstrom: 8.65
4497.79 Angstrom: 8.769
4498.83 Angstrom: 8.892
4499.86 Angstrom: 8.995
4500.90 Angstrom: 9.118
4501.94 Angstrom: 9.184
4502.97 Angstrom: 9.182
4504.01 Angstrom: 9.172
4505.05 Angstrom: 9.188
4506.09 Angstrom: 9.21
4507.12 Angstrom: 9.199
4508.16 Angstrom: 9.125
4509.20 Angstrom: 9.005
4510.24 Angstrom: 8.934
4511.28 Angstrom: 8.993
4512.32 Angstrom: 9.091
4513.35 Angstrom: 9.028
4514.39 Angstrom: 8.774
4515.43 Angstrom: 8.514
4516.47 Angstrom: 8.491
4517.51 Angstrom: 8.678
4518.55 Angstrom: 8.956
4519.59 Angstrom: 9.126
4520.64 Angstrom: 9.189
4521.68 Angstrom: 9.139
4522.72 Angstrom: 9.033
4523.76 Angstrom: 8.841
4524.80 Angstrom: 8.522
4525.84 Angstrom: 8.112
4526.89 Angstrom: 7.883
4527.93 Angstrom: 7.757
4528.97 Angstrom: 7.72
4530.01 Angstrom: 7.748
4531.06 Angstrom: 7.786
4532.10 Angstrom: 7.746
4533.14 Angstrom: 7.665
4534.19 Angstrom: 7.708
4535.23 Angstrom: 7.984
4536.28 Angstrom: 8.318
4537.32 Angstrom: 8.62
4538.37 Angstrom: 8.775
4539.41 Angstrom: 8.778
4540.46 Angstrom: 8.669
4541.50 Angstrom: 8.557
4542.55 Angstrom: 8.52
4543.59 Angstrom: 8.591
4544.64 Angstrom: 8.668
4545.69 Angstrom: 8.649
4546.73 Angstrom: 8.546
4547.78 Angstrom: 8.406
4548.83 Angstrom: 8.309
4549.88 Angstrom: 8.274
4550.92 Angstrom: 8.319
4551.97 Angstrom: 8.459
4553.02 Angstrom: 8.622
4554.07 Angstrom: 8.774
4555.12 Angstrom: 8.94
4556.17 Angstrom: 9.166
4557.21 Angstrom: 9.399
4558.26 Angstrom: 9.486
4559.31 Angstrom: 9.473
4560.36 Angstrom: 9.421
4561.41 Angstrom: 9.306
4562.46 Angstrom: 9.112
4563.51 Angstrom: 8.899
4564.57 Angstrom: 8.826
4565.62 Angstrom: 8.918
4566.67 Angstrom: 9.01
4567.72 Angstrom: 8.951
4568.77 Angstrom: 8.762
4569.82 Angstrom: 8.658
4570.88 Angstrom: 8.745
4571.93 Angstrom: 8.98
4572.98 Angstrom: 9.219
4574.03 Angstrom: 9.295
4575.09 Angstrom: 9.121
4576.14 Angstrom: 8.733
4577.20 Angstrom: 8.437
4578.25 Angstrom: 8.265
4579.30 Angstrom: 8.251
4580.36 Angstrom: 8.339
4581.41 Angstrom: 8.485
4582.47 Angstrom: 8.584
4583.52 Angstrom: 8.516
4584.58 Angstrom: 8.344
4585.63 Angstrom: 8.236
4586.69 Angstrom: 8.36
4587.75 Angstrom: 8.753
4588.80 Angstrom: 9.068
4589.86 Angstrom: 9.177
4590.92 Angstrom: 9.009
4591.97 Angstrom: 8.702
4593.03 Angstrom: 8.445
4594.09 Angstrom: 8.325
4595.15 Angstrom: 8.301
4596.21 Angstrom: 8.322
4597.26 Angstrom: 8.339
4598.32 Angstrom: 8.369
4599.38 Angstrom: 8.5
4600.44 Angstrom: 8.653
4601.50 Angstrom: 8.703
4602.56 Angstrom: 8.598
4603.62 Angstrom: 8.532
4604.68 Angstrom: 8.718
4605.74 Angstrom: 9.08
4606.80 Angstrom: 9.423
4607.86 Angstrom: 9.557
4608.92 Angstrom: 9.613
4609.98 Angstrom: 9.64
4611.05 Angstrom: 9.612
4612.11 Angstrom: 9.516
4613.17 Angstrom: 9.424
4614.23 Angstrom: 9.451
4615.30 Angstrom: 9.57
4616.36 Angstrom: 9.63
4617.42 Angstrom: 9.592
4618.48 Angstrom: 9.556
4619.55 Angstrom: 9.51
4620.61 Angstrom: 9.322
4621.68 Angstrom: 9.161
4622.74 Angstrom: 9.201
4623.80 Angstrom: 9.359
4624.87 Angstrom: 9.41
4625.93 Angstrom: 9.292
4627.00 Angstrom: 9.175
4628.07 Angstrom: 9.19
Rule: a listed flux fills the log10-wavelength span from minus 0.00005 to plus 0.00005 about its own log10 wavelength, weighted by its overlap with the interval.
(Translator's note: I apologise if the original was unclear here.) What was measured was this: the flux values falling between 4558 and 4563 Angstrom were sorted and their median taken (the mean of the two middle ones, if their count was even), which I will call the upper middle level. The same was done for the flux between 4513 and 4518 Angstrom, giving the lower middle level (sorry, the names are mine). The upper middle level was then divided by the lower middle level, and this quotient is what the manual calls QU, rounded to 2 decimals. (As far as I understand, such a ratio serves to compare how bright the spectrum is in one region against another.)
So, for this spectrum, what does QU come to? 1.09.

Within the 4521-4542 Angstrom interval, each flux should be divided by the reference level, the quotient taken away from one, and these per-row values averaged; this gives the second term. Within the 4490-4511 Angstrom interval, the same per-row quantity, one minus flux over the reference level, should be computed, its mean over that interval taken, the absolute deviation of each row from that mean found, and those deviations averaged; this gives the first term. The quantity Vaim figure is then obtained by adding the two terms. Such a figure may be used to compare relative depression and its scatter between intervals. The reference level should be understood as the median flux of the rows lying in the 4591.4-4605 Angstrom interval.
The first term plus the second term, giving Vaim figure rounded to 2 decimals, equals 0.06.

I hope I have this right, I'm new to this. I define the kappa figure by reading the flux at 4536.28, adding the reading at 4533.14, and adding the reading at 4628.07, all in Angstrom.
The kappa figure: 25.2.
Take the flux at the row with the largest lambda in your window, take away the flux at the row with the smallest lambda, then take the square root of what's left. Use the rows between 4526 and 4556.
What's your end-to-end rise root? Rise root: 1.0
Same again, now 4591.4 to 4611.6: 1.0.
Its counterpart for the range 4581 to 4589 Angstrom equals 0.8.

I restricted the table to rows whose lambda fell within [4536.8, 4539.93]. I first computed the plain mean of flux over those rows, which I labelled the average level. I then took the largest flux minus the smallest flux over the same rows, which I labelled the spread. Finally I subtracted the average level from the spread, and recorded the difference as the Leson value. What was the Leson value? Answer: -8.57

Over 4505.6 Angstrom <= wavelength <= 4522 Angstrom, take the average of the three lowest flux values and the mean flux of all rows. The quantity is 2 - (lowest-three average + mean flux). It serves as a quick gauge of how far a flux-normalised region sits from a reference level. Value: -15.5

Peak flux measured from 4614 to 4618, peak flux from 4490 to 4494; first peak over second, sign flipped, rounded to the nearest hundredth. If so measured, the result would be -1.14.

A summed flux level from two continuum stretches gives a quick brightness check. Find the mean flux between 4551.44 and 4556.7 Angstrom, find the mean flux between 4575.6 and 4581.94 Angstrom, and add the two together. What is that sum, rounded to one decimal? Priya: 17.2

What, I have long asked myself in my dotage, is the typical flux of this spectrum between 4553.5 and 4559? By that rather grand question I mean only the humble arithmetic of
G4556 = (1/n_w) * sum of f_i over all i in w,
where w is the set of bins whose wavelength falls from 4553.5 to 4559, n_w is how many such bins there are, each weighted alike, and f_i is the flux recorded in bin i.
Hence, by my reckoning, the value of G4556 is 9.2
